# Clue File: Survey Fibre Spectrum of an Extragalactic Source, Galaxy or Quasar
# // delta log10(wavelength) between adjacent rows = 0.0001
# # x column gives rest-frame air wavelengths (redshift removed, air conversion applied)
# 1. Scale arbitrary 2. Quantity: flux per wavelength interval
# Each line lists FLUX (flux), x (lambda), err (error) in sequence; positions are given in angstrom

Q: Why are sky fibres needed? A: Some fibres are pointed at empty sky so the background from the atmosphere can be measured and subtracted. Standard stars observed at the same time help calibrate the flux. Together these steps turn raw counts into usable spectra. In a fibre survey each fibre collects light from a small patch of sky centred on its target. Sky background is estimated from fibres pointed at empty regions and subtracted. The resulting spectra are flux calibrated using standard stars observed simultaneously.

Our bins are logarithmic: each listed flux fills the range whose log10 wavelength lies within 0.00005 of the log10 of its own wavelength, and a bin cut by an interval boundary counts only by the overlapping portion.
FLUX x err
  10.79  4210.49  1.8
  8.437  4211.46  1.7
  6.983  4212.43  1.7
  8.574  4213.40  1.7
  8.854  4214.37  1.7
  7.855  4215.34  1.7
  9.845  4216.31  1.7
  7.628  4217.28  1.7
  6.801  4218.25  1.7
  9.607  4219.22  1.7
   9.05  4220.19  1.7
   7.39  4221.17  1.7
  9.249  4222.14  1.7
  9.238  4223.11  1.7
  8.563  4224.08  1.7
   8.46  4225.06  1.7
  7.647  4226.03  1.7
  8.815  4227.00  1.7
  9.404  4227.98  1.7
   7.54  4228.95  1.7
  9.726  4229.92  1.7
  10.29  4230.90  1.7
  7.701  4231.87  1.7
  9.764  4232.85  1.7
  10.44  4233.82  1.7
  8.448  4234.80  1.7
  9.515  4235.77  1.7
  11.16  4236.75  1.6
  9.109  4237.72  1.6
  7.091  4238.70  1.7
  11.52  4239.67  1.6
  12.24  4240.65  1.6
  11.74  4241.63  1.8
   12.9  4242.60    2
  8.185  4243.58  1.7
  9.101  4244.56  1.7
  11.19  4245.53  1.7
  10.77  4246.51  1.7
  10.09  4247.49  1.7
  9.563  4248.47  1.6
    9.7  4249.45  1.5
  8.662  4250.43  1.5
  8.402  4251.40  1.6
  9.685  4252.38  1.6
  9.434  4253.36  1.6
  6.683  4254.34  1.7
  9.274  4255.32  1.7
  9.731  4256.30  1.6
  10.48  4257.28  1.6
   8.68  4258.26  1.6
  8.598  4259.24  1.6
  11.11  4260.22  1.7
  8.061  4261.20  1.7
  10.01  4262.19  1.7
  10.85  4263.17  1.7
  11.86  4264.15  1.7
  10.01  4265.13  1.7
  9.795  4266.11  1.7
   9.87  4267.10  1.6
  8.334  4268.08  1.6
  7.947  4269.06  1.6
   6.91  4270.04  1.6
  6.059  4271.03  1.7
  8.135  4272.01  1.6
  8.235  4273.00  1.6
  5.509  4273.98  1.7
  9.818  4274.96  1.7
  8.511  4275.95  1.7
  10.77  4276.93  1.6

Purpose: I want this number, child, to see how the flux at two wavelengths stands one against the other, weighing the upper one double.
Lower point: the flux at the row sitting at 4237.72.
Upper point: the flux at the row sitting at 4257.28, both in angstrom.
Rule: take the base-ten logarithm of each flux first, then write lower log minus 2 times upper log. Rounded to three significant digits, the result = -1.08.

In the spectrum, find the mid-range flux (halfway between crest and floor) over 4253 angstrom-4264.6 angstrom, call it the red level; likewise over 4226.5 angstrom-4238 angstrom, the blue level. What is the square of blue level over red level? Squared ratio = 1.02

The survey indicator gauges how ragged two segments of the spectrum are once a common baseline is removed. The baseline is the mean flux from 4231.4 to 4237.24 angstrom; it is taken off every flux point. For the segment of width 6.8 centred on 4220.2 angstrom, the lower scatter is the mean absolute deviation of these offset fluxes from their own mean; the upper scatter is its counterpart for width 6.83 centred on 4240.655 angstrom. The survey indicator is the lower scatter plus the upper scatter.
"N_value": 2.93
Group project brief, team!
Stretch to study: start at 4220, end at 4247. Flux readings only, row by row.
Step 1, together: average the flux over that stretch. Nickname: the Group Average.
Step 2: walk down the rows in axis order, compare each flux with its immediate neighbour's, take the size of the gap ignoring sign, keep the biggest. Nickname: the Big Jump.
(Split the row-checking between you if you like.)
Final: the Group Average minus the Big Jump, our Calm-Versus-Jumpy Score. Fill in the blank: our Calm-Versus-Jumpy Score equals 4.8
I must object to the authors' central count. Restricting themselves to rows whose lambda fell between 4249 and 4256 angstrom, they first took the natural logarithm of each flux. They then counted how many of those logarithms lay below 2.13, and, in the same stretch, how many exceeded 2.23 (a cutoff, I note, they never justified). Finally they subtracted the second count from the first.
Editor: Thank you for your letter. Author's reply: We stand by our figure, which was -1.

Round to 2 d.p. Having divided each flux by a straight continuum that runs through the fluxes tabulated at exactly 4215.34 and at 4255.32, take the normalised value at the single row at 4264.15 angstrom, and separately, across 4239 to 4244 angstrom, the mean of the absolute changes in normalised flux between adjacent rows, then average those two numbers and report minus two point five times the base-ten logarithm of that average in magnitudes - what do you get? 0.36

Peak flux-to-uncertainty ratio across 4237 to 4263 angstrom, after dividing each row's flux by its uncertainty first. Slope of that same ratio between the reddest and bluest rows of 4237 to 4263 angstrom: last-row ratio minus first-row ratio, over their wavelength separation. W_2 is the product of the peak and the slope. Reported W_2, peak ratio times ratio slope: 0.1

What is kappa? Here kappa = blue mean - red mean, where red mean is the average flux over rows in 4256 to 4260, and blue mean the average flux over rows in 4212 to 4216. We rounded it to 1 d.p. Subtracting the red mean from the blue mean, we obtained -1.3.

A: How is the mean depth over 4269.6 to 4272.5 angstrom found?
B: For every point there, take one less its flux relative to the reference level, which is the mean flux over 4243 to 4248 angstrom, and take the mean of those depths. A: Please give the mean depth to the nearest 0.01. 0.29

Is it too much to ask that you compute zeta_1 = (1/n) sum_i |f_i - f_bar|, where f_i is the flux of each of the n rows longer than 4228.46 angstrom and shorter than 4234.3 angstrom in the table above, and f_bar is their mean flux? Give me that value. 1.08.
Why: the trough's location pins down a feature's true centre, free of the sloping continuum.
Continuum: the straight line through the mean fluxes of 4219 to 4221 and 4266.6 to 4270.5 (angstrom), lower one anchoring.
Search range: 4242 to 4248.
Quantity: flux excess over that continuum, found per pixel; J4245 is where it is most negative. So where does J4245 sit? 4243.58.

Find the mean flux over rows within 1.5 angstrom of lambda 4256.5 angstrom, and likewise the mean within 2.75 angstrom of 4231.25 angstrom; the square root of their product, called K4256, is 9.5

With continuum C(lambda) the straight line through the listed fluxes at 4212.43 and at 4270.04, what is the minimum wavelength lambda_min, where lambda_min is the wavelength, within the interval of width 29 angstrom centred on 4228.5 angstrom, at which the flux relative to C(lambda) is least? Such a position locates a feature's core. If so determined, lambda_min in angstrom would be 4218.25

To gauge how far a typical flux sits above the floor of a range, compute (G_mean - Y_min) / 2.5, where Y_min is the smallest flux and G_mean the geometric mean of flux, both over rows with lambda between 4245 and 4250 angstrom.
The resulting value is 0.27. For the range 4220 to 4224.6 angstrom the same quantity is 0.51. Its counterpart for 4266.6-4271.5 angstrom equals 0.66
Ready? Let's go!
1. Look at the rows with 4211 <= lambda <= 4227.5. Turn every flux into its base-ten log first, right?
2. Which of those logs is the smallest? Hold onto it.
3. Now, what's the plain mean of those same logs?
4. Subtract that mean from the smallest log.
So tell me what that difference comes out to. -0.090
